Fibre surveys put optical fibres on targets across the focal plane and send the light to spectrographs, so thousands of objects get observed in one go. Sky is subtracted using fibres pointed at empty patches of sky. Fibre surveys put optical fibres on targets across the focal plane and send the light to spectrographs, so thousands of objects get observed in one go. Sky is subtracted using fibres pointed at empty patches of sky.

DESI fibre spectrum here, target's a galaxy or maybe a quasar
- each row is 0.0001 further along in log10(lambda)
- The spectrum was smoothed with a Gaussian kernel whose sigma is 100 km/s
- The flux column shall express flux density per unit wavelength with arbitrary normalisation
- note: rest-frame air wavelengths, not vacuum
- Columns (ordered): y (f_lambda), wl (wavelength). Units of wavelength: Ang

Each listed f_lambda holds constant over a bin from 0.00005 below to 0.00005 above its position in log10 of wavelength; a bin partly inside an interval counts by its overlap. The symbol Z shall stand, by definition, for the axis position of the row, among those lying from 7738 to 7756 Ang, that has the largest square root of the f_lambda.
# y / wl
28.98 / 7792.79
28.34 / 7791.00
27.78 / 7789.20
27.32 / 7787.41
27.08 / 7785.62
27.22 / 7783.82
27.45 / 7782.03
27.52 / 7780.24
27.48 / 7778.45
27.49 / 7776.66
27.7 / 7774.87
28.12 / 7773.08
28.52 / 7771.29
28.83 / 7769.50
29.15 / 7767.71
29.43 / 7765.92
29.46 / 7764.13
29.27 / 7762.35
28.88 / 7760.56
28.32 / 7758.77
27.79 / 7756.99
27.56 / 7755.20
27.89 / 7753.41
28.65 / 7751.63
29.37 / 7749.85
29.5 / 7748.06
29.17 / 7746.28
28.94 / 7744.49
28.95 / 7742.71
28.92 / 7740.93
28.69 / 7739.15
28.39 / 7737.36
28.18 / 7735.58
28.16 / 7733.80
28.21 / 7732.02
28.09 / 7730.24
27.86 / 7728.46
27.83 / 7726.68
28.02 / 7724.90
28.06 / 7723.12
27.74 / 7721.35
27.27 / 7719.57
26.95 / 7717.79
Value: 7748.06 Ang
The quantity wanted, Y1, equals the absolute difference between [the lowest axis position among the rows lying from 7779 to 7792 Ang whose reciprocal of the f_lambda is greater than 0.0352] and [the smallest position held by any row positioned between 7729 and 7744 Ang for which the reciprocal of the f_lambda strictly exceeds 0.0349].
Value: 50.0 Ang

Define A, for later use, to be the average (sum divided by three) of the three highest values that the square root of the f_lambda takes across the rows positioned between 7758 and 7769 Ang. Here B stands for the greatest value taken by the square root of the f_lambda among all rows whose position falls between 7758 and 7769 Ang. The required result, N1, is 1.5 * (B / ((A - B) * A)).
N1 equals -222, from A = 5.42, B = 5.43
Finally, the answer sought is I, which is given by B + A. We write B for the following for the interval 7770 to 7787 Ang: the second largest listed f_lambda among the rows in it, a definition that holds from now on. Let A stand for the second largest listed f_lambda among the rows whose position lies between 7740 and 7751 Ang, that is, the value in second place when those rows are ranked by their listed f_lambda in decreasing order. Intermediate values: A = 29.37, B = 28.12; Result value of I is 57.5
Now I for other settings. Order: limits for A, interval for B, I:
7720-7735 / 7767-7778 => 57.0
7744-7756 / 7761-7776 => 58.8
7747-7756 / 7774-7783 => 56.9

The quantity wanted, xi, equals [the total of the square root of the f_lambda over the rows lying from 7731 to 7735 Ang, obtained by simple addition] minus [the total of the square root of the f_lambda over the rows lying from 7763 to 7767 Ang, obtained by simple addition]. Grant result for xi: -0.23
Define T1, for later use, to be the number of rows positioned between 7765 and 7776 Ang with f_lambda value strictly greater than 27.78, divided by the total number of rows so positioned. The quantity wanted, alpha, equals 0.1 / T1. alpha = 0.120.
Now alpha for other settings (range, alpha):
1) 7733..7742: 0.100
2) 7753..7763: 0.120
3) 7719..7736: 0.125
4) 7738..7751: 0.100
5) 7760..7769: 0.100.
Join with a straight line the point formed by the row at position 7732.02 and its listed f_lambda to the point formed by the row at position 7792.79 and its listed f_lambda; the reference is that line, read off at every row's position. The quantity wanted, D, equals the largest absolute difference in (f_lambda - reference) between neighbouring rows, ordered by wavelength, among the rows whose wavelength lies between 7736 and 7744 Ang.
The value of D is 0.3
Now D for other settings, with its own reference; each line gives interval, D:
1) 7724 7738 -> 0.2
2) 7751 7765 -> 0.8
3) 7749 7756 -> 0.8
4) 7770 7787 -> 0.4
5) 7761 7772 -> 0.3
